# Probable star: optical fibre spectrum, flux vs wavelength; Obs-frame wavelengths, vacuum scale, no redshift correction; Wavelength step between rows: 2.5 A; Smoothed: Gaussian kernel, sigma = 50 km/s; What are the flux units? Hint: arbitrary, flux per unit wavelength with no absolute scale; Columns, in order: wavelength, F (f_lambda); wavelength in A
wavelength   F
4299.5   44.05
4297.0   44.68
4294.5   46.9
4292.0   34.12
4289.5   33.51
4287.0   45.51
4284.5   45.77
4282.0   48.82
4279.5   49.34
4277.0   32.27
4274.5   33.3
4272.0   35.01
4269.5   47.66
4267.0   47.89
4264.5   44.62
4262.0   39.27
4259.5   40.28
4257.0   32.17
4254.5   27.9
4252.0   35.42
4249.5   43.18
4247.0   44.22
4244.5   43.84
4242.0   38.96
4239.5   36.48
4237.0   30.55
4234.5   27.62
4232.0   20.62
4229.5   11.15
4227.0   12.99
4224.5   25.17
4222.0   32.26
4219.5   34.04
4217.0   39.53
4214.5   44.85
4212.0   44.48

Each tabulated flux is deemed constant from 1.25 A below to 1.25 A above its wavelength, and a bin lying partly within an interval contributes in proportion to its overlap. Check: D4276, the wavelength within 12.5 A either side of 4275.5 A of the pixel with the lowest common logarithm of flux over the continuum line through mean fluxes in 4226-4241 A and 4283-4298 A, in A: 4277.0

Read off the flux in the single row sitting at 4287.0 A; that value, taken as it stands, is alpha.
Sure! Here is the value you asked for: 45.51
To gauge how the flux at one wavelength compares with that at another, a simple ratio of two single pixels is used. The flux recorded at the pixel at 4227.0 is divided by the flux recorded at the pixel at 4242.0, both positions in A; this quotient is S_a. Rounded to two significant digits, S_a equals 0.33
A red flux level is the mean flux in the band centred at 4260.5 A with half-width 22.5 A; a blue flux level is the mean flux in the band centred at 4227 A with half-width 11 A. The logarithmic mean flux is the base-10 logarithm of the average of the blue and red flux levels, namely 1.52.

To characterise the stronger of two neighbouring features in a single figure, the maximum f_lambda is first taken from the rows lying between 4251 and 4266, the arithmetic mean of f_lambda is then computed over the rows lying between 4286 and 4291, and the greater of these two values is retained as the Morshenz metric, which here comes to 44.6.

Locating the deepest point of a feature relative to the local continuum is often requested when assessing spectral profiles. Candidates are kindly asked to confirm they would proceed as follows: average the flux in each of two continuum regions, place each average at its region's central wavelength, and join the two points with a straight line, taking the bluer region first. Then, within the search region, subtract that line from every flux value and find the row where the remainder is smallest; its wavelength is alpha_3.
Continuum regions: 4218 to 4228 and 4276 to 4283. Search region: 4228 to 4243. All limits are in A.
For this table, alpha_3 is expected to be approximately 4229.5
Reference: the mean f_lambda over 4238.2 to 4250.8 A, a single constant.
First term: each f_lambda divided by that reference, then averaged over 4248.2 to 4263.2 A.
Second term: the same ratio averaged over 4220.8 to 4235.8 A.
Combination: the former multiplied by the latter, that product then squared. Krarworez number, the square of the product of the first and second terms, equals 0.21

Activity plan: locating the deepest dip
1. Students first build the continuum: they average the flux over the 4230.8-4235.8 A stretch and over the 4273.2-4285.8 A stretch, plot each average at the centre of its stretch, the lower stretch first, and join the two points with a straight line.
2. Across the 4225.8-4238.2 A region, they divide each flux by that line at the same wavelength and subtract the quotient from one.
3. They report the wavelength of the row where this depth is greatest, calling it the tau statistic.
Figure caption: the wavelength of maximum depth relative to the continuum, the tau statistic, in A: 4229.5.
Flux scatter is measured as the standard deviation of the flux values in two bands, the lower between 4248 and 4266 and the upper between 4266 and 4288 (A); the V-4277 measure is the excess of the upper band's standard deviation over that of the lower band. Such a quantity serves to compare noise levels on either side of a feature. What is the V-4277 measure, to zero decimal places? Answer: 1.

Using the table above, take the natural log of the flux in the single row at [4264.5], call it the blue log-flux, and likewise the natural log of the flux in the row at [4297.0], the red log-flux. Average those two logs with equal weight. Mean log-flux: 3.80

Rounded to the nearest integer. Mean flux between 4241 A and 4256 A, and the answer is 39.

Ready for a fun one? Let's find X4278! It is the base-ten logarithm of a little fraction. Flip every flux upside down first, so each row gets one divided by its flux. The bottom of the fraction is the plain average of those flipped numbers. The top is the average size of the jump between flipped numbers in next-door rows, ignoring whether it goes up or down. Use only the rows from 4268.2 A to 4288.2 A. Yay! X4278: -0.881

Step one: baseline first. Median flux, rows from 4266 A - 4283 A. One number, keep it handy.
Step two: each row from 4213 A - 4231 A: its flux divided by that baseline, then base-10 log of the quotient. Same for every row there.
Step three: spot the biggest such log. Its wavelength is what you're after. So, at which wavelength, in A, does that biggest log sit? 4214.5 A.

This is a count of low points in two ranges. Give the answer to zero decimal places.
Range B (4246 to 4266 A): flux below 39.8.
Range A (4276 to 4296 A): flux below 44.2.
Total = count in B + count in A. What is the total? 7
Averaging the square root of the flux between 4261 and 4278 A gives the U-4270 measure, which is 6.3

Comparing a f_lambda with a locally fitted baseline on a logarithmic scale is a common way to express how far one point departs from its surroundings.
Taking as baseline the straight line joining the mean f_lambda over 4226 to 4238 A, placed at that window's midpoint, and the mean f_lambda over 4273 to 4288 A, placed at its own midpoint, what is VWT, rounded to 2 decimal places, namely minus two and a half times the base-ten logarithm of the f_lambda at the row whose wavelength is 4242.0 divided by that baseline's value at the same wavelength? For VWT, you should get -0.48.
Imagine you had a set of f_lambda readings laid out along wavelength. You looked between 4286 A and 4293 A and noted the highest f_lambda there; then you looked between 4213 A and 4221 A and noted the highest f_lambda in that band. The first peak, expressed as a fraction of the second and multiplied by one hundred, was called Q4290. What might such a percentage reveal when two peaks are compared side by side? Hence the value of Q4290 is 101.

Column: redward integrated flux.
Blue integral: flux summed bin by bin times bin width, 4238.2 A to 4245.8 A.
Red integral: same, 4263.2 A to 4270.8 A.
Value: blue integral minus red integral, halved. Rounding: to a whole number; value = -26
